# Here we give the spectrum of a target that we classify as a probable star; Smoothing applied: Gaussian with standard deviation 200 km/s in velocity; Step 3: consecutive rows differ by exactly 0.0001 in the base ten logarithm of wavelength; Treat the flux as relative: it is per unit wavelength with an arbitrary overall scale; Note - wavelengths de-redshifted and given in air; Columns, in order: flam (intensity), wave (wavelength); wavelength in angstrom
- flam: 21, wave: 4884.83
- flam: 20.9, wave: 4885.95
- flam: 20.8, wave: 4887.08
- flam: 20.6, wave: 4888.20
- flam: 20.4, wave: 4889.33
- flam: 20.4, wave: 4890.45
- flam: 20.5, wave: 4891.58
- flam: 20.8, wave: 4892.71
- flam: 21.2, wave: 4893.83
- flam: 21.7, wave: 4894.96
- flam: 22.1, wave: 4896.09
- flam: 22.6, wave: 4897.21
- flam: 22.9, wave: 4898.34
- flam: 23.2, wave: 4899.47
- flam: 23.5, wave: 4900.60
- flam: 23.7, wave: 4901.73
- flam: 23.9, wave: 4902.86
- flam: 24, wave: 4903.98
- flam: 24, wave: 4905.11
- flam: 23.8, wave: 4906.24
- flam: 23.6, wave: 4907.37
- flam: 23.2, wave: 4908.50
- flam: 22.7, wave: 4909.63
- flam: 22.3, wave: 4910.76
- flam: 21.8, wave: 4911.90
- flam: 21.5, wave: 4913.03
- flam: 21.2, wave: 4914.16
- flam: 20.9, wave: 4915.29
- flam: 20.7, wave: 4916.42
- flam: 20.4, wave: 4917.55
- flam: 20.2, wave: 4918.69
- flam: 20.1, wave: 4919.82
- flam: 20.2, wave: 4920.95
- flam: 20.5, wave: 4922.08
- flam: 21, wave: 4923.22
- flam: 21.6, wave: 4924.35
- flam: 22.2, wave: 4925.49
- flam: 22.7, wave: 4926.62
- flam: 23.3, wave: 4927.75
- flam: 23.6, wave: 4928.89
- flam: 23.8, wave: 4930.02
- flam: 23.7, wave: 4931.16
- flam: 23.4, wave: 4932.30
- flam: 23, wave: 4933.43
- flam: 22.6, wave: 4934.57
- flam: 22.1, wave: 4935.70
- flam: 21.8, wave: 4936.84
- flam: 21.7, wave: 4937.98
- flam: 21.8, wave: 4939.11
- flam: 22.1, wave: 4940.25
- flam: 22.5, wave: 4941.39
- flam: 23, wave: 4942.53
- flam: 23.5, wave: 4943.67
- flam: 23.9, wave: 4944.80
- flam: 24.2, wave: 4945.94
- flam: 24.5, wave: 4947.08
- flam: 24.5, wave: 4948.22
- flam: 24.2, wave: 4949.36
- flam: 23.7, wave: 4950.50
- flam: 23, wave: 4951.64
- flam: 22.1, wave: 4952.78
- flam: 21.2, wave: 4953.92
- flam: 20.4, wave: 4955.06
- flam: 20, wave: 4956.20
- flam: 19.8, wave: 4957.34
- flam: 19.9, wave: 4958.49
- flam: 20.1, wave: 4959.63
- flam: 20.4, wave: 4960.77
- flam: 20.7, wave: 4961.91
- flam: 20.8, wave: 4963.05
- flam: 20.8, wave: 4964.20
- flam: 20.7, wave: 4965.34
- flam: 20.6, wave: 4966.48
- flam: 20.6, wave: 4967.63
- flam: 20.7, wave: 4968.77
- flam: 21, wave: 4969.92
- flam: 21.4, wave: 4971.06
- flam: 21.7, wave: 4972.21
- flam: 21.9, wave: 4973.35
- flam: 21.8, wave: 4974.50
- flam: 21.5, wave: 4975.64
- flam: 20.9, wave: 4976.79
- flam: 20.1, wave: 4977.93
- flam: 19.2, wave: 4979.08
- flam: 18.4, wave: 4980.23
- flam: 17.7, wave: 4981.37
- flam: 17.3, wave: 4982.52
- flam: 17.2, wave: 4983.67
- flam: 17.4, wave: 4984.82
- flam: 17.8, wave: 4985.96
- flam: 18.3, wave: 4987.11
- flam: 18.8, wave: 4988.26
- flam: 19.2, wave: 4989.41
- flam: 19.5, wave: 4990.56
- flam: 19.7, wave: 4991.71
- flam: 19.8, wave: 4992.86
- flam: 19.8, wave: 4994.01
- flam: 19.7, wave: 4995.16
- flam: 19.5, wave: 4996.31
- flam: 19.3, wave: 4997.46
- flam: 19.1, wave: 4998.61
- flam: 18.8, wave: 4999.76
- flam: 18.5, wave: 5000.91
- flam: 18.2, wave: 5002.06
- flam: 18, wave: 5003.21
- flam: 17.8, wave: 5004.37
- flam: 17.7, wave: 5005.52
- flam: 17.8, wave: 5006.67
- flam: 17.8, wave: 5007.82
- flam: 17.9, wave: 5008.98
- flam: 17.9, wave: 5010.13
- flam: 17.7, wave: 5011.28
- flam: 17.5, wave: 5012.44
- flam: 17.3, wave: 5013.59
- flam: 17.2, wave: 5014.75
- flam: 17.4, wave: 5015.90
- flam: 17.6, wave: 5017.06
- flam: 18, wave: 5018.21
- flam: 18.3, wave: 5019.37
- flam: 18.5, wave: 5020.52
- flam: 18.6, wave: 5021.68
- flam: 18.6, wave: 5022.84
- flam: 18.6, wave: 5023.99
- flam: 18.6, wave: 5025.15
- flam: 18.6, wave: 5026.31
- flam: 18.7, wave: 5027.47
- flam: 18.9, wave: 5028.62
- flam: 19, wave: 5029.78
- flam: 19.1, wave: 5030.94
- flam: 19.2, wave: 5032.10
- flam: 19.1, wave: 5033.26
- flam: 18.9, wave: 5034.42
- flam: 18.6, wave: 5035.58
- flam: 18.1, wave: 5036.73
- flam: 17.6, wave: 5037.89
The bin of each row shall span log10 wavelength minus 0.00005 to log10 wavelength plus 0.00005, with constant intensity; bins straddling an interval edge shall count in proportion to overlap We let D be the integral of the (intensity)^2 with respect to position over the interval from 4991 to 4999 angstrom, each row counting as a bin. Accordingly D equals 3063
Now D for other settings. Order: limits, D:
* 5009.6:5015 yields 1660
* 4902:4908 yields 3415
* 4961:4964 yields 1287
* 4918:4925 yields 2974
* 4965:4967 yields 854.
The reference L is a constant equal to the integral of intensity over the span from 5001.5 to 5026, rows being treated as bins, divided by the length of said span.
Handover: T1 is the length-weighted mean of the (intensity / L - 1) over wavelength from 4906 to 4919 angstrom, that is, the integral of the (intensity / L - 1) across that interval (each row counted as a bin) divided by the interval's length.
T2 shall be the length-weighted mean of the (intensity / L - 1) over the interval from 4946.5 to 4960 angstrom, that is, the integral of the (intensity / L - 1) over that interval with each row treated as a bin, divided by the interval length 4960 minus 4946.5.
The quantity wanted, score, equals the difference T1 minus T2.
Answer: -0.01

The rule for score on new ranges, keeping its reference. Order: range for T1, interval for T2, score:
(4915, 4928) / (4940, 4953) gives -0.13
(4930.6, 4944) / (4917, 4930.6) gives 0.05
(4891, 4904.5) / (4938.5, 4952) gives -0.05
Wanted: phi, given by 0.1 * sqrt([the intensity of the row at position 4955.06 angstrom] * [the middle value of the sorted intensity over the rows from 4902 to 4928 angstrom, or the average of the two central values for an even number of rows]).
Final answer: 2.11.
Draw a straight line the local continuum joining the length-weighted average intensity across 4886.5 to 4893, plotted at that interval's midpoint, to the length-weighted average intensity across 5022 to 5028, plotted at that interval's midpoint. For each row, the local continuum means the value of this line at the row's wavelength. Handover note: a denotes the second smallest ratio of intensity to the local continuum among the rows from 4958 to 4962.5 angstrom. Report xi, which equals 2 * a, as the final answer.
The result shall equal 2.06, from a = 1.03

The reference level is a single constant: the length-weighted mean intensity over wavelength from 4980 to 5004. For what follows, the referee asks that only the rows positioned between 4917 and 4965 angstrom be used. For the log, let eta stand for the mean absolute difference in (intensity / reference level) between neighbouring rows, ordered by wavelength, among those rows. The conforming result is 0.0191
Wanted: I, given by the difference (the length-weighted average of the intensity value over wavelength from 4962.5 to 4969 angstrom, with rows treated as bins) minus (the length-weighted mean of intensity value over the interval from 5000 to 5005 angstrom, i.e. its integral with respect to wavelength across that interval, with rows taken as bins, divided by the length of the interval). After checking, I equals 2.5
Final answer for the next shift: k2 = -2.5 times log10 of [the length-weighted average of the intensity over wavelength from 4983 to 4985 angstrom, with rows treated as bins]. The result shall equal -3.09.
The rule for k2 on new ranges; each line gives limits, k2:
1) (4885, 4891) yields -3.29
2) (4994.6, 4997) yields -3.23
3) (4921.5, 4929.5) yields -3.36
